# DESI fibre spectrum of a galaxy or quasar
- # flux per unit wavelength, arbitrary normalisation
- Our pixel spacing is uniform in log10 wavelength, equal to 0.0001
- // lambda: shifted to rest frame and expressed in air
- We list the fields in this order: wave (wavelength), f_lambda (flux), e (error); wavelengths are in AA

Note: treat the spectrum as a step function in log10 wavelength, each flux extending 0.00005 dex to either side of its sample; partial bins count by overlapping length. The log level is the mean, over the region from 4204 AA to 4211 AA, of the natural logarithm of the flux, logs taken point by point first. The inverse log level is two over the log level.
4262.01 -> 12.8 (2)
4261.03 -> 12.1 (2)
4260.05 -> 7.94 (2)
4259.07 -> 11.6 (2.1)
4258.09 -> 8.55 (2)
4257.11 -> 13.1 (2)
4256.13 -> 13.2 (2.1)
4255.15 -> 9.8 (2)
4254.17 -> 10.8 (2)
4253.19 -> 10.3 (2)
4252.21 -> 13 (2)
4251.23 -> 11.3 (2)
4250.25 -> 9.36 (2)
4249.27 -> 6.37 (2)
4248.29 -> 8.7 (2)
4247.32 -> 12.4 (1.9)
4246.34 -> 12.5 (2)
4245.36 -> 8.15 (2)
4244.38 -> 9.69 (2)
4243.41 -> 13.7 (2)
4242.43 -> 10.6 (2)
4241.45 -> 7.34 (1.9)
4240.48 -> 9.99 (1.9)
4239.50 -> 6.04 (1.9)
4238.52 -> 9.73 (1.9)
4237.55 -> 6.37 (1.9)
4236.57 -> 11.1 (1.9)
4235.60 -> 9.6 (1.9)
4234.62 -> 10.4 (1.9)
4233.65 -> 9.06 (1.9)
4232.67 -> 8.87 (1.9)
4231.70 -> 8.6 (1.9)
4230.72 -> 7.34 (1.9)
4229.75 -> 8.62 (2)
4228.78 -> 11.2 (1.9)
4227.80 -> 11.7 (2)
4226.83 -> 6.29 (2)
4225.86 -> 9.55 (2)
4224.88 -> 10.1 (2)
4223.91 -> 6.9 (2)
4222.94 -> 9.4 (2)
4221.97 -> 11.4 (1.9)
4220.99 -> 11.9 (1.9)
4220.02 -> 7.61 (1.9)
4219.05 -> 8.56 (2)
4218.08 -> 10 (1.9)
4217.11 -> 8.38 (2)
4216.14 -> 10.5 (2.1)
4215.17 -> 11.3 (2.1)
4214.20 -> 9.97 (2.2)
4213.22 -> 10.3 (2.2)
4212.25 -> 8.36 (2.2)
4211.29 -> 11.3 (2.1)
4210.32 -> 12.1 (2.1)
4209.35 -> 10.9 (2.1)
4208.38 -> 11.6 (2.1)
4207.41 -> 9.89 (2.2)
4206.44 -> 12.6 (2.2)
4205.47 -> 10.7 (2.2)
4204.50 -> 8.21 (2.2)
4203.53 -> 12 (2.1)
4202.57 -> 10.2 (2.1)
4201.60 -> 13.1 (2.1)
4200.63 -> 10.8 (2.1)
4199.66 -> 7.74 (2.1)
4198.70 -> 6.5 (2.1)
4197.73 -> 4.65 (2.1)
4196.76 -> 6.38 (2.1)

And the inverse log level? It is 0.842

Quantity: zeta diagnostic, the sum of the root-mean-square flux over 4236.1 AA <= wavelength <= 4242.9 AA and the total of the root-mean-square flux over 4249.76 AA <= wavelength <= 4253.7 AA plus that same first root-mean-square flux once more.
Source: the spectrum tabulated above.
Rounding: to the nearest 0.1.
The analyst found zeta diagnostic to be 29.0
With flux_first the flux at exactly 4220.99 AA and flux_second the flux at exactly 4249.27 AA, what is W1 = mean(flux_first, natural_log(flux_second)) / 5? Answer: 1.38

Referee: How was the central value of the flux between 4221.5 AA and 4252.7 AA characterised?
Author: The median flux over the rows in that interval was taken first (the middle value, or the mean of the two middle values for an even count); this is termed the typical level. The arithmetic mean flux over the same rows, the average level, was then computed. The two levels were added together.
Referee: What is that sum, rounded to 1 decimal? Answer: 19.1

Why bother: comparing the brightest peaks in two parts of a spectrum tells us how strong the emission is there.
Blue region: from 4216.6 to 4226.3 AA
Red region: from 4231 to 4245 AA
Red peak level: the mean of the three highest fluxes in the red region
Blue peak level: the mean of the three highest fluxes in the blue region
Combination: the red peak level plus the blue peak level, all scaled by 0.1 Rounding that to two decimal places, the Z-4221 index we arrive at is 2.29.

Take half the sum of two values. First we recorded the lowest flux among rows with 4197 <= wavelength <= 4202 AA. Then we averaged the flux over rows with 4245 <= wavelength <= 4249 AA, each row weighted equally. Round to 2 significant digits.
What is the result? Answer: 7.5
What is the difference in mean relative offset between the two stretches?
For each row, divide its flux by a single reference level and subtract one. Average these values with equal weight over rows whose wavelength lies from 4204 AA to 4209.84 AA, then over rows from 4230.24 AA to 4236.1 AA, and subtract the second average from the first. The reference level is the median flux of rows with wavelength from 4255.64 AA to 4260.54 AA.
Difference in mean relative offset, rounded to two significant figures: 0.14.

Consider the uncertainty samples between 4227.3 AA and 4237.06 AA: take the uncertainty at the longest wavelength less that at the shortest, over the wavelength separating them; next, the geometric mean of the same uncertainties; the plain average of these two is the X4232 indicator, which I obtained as 0.95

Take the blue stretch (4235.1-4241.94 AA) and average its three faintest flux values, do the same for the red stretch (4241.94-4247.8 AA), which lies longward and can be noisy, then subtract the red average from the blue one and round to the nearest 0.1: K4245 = -2.9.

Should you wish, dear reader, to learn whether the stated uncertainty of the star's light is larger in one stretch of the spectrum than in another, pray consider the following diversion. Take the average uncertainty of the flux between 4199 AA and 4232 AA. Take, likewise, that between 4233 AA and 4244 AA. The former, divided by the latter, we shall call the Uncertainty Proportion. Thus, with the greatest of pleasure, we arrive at 1.07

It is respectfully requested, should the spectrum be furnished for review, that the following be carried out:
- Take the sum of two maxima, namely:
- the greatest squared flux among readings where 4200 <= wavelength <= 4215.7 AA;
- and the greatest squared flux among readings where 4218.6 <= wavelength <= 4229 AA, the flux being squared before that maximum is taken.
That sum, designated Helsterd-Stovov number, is 313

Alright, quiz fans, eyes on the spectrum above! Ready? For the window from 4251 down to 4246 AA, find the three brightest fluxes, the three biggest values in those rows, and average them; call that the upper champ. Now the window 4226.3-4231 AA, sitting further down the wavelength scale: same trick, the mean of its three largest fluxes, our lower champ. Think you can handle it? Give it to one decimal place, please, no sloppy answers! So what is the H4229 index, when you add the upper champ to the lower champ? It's 21.9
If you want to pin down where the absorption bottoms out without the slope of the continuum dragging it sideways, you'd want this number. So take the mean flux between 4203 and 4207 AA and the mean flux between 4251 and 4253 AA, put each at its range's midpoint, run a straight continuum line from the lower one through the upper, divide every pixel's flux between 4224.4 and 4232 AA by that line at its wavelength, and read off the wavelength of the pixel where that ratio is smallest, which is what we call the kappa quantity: 4226.83 AA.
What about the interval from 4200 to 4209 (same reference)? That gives 4204.50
